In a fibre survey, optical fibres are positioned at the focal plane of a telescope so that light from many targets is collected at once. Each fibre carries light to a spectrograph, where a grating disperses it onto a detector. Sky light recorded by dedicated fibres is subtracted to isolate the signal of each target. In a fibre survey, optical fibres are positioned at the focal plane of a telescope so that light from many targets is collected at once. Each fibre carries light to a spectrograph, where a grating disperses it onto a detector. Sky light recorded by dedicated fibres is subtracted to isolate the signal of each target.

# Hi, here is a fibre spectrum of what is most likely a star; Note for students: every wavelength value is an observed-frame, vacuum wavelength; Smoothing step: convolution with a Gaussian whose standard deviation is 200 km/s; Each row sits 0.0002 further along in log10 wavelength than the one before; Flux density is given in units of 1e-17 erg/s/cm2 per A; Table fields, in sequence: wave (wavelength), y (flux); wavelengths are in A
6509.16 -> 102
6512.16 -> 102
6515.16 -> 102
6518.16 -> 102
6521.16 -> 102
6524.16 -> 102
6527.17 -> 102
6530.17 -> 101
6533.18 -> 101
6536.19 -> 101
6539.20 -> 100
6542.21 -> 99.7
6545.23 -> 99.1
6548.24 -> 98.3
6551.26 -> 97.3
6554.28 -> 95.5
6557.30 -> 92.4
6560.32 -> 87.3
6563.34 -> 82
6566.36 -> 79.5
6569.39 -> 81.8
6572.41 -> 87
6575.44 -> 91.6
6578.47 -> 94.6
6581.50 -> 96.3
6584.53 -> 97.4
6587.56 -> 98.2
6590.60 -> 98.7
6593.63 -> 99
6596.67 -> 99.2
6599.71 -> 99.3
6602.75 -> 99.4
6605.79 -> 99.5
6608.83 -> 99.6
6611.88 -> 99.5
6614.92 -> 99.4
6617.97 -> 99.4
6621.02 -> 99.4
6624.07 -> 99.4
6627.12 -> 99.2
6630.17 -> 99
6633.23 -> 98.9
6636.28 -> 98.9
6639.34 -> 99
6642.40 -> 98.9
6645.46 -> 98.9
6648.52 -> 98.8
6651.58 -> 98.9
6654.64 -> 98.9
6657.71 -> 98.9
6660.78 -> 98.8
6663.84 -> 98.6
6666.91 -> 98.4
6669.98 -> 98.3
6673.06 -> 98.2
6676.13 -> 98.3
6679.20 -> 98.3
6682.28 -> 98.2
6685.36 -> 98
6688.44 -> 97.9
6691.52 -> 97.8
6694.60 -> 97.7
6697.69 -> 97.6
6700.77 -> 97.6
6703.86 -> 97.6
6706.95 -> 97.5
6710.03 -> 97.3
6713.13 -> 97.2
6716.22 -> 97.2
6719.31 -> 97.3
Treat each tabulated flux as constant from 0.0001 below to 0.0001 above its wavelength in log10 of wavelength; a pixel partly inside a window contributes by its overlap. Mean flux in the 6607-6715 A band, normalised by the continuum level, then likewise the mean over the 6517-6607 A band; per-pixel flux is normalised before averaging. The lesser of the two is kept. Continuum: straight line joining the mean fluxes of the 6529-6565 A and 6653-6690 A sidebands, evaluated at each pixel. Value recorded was 0.997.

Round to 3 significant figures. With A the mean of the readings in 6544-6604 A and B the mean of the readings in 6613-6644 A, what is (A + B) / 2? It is 96.4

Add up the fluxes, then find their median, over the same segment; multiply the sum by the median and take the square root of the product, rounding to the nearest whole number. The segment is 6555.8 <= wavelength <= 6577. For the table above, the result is 229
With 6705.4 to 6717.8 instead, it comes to 195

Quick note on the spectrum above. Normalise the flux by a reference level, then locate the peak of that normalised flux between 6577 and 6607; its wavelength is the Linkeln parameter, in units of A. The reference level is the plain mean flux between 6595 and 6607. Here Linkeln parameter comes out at 6605.79 A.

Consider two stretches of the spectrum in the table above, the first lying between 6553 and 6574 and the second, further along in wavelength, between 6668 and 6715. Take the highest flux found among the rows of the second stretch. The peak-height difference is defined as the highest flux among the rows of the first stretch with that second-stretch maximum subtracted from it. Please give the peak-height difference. -2.8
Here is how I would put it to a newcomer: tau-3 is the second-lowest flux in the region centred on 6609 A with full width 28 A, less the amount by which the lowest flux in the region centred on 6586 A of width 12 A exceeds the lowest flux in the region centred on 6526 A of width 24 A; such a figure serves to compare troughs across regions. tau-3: 104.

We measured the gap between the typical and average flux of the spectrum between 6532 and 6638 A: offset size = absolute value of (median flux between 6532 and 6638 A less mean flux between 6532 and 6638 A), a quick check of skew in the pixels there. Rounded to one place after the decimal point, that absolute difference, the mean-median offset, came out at 2.8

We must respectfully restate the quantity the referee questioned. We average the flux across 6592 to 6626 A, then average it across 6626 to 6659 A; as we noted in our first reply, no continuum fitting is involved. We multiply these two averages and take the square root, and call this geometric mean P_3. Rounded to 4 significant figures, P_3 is 99.15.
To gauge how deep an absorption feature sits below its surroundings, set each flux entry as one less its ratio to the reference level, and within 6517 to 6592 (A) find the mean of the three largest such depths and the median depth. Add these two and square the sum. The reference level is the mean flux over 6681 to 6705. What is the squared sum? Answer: 0.028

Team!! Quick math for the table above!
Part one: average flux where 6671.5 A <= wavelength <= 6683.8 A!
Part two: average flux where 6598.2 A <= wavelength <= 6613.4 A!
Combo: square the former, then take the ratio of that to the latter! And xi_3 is 97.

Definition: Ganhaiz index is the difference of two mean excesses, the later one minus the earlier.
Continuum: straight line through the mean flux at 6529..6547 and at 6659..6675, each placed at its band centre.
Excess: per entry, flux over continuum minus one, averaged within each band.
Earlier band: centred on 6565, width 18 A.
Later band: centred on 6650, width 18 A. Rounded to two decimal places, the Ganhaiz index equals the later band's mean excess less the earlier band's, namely 0.15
